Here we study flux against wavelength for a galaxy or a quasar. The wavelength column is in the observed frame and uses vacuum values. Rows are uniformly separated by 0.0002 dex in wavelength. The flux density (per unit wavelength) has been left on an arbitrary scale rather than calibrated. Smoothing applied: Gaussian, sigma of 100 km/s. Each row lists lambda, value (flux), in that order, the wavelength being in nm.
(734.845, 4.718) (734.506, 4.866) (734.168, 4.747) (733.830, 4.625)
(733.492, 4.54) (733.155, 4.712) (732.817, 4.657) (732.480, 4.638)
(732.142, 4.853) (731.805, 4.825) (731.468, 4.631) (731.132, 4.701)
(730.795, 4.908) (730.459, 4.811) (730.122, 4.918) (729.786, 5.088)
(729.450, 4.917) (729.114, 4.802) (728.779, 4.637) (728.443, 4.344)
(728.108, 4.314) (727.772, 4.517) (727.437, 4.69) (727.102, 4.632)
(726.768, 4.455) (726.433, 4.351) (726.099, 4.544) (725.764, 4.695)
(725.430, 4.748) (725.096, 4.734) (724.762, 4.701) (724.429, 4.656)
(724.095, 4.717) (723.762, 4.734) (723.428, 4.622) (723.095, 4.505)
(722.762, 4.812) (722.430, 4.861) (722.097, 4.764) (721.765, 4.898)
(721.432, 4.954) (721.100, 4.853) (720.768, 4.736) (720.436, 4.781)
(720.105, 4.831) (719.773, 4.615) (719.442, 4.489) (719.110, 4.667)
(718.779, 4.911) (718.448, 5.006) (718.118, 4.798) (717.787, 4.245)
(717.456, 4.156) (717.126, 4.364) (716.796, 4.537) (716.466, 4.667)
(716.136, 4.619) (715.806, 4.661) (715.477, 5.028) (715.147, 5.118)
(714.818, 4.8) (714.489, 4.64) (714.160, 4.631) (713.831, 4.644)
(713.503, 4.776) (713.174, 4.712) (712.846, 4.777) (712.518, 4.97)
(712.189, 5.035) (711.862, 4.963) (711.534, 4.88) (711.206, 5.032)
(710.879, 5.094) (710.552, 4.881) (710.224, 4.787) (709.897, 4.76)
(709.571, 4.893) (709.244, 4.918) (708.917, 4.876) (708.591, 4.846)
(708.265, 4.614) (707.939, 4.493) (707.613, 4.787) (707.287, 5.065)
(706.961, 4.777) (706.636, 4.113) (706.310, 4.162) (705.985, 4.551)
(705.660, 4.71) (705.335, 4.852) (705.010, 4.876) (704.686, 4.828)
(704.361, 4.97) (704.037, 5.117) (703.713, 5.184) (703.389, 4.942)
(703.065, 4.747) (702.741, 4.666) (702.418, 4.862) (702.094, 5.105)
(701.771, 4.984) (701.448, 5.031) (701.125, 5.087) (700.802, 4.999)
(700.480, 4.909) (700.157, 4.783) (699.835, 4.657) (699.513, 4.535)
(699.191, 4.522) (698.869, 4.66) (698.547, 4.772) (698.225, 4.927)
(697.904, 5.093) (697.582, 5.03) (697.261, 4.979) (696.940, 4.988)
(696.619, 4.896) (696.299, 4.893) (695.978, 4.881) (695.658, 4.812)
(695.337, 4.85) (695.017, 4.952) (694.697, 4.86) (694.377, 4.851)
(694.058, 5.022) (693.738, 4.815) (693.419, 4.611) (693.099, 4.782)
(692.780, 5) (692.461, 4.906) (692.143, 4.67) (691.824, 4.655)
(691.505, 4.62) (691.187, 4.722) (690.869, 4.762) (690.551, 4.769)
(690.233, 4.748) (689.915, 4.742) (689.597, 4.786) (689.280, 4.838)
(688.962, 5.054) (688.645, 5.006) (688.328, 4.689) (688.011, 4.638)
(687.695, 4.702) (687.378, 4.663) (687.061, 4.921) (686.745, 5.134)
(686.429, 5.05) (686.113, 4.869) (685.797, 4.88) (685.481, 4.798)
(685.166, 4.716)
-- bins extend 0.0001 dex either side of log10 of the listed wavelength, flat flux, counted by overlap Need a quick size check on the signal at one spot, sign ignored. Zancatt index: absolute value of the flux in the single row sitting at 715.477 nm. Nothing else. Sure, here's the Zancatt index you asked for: 5.03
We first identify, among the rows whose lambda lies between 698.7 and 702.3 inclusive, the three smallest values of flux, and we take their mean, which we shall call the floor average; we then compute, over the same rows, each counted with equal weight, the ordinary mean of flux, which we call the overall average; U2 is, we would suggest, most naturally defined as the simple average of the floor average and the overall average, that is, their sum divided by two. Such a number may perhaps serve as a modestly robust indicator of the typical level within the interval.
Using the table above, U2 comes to 4.71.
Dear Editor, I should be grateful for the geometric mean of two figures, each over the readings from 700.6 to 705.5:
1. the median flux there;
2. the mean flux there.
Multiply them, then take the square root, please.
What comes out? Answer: 4.96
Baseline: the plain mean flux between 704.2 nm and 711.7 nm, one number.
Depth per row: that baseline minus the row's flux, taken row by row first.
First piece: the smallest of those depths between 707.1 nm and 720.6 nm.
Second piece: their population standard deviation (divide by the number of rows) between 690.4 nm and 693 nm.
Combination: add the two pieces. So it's -0.22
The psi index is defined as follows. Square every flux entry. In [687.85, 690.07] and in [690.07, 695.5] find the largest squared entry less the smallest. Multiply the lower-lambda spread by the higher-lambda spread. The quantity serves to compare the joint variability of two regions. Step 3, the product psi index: 16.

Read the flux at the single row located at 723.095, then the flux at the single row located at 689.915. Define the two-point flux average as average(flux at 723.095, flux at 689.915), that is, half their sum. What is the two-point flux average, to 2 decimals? 4.62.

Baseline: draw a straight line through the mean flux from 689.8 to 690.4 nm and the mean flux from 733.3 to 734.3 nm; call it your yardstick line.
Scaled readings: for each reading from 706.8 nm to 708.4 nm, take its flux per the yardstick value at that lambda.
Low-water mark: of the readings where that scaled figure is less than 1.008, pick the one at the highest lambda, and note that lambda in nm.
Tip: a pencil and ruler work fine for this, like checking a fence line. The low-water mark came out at 708.265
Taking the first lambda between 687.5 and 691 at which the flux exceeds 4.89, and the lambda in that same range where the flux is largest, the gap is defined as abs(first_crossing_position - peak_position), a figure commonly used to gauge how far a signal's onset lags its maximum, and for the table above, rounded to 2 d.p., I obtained 0.32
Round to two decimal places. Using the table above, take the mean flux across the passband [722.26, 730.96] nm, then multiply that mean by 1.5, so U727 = 7.02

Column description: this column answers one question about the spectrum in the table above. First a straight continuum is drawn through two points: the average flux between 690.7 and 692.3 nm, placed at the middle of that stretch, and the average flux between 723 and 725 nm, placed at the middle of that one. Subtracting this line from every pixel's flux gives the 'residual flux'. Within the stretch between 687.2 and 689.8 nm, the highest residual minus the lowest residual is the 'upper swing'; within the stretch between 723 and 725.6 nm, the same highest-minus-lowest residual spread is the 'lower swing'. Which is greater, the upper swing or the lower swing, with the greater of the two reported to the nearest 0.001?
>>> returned 0.417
